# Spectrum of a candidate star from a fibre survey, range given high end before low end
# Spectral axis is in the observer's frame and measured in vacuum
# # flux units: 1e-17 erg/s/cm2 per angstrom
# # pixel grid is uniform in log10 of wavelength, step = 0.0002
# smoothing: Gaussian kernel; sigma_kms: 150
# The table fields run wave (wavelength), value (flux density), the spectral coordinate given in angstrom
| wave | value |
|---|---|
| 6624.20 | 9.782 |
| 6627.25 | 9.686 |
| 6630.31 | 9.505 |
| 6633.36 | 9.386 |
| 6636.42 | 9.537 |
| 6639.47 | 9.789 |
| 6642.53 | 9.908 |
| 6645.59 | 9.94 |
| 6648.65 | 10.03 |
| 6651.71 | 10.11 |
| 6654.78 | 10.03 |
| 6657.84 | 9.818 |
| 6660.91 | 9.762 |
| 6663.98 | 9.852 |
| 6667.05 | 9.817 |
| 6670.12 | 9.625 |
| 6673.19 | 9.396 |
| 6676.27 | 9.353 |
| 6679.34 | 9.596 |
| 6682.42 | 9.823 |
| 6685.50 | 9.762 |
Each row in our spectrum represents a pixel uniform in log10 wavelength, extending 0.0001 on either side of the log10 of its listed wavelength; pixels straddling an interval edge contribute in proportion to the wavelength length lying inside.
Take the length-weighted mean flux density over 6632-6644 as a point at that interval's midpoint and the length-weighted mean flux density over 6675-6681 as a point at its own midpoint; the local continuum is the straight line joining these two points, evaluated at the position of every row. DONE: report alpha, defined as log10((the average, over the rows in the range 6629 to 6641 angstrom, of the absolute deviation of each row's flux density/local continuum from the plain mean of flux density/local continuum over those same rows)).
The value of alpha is -1.88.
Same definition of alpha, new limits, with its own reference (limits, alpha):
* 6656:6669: -2.43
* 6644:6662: -1.97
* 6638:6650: -2.07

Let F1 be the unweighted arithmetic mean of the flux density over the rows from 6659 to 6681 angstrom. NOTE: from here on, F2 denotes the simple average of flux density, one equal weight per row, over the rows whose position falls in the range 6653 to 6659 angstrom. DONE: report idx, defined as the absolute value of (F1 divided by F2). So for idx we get 0.97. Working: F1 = 9.6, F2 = 9.9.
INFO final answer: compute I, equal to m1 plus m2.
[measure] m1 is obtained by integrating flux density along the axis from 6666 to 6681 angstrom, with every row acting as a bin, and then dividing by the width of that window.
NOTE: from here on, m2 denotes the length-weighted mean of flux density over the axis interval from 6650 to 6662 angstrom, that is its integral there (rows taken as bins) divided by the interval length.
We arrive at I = 19.5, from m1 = 9.6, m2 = 9.94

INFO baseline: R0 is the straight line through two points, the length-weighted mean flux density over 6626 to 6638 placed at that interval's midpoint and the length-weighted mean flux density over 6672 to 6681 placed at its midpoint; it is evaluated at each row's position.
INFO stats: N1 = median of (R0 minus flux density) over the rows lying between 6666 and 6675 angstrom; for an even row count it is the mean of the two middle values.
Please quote -0.16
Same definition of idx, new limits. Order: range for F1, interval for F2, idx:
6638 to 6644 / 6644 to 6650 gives 0.99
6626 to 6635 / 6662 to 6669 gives 0.97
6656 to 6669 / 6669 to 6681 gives 1.03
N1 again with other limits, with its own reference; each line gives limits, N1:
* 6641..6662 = -0.44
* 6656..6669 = -0.34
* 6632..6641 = -0.02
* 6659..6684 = -0.22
